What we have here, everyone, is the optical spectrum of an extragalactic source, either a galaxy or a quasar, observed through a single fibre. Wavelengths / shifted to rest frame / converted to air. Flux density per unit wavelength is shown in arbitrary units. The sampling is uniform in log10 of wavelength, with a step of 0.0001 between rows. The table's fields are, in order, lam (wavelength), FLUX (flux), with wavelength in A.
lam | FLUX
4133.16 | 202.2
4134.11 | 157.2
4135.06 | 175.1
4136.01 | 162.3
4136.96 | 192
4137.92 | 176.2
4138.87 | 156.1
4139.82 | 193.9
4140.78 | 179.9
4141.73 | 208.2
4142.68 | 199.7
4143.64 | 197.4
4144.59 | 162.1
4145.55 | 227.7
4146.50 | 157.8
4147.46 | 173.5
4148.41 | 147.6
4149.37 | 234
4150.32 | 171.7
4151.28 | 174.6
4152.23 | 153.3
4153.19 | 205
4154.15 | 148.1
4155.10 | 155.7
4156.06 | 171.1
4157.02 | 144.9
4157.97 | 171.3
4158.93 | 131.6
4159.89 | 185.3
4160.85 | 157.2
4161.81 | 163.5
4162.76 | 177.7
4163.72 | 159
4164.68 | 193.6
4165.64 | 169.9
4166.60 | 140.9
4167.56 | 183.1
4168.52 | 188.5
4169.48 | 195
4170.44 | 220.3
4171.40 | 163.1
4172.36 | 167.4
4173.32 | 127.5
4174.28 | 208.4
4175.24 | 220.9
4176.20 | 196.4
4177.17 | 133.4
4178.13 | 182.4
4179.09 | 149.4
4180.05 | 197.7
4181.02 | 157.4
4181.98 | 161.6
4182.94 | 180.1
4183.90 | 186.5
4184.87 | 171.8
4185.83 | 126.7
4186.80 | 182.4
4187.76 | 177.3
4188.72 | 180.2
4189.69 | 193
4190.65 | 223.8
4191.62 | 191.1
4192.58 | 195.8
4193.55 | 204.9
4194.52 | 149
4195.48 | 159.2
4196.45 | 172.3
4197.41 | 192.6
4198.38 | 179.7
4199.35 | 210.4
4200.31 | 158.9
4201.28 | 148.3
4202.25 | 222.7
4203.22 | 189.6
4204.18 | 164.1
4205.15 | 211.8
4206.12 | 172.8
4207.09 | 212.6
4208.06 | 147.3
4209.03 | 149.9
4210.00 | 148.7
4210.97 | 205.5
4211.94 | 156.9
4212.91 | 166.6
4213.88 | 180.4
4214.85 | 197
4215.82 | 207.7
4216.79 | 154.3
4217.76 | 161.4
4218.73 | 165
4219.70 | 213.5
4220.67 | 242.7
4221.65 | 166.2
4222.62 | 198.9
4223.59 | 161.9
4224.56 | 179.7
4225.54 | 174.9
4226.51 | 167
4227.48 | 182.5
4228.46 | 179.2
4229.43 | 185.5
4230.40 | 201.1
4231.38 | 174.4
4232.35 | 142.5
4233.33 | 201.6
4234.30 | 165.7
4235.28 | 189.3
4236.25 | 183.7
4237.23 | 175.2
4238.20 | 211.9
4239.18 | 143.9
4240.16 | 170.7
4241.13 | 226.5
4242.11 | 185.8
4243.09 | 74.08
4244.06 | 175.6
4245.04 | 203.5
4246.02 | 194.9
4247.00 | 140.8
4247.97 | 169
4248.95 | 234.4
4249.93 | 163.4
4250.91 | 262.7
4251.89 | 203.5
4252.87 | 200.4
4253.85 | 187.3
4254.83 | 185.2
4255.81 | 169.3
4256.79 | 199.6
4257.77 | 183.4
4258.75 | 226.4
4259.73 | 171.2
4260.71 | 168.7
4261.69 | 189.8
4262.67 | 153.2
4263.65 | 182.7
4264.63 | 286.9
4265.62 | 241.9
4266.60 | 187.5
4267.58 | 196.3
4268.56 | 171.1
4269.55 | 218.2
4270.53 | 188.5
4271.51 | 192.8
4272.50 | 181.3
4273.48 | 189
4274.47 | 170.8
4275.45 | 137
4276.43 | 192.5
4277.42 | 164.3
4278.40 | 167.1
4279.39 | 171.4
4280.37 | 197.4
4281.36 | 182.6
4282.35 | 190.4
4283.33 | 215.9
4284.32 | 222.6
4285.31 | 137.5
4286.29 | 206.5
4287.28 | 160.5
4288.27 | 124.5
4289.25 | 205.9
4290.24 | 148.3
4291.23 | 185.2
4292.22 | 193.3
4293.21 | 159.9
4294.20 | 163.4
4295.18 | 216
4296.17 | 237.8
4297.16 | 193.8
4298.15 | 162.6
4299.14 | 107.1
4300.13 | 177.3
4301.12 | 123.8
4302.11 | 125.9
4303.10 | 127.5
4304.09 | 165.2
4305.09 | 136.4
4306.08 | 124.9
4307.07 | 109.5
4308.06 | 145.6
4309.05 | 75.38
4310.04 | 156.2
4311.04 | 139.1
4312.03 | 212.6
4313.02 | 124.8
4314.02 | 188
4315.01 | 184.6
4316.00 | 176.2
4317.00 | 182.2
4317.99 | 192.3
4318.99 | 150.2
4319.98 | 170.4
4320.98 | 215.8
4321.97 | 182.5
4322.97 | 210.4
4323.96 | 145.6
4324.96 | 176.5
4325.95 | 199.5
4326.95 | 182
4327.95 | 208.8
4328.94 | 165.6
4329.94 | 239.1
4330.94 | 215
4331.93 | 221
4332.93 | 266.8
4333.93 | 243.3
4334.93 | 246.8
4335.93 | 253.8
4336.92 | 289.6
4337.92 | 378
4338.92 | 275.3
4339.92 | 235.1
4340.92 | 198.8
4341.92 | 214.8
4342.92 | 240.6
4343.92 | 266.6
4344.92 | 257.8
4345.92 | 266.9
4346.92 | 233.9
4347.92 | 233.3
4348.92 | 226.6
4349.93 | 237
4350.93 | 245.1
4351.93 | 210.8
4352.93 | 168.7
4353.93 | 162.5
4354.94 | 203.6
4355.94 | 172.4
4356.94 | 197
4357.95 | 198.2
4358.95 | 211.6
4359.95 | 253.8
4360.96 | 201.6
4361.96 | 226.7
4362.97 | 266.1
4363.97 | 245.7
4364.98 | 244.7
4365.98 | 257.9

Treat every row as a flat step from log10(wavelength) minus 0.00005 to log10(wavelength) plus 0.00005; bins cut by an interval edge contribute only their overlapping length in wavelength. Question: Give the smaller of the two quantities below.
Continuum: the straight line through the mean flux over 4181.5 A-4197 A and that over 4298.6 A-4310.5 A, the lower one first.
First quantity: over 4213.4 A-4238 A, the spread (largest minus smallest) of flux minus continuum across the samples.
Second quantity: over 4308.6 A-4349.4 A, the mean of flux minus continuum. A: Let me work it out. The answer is 90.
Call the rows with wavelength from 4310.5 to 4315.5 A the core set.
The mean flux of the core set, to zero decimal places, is 170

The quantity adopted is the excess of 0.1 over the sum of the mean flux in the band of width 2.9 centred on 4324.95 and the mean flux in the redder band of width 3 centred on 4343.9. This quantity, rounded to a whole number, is -429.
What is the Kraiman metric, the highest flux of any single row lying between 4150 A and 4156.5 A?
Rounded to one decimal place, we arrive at 205.0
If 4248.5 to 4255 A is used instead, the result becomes 262.7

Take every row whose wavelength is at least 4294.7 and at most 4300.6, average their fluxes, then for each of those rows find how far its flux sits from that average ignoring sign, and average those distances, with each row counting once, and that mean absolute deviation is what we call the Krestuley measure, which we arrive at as 33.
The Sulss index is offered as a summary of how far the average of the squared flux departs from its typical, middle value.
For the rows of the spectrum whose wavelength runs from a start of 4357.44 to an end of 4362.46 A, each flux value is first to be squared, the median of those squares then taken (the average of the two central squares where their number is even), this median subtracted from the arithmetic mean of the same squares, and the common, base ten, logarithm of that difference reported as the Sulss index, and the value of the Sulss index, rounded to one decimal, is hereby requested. 3.5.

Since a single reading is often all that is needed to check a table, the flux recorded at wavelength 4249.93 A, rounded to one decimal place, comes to 163.4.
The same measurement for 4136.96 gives 192.0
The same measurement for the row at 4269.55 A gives 218.2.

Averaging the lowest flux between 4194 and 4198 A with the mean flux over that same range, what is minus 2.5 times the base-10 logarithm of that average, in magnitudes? -5.50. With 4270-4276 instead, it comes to -5.49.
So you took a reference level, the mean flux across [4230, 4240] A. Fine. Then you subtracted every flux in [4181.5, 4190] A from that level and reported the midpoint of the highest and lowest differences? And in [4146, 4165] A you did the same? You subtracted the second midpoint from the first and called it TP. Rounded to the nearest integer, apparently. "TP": 23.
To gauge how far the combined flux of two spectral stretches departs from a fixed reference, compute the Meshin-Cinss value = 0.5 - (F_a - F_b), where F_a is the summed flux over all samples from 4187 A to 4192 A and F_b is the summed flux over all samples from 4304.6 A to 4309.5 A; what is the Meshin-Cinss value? -373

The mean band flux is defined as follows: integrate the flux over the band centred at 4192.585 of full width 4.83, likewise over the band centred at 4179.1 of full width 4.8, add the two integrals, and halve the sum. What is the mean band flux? 860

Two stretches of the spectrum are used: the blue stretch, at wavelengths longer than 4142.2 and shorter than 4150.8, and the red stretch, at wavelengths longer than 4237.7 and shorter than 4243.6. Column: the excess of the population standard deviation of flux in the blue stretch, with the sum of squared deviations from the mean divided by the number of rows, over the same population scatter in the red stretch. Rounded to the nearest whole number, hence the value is -21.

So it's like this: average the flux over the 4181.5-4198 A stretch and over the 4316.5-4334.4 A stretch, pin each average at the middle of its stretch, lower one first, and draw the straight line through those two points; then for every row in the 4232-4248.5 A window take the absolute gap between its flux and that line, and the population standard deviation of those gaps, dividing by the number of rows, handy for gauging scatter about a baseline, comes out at 26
